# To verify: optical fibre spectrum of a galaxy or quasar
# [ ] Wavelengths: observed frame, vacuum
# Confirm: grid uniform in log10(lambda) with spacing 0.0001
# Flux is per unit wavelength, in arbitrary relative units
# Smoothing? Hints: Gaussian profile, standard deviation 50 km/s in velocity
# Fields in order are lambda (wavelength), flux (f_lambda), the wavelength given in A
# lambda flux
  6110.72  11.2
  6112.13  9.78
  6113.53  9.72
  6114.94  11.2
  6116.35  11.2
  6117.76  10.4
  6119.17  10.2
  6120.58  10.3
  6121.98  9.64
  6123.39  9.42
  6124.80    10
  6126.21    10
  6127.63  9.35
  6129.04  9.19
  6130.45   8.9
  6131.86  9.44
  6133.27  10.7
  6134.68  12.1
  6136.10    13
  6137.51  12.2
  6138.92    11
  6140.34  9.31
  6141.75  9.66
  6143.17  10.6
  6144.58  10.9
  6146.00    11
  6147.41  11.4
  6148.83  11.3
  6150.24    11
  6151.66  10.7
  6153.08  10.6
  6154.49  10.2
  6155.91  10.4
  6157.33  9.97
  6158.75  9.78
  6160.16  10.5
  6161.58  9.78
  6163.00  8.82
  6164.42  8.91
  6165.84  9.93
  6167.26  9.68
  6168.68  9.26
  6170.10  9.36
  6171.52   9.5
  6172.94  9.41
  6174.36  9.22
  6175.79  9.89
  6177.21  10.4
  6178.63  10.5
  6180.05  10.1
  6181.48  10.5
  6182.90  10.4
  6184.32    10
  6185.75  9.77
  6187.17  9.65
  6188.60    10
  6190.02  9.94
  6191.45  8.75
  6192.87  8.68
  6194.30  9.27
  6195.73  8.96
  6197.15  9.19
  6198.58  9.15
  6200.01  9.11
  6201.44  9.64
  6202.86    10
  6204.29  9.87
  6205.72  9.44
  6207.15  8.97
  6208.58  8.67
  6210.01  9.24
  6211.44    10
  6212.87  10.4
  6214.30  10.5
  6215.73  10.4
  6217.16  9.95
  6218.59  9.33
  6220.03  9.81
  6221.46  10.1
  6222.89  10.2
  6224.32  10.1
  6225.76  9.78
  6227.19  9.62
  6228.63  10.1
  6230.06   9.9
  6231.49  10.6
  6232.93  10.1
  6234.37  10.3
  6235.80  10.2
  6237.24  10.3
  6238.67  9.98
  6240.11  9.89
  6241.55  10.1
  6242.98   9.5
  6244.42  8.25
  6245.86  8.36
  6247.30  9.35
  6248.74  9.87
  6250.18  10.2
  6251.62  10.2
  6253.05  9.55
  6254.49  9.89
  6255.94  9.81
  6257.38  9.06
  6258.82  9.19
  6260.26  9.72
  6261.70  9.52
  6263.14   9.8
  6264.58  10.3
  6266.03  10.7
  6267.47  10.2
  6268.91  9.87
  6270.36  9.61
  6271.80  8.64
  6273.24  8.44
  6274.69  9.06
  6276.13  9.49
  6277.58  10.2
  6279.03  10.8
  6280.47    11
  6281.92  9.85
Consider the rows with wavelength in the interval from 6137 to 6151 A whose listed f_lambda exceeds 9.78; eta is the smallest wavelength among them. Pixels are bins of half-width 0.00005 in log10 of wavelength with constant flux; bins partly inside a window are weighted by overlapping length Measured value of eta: 6137.51 A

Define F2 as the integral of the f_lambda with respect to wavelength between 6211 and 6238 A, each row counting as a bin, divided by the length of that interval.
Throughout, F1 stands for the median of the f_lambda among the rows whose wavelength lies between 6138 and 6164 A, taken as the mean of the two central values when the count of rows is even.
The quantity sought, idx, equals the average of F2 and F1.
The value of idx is 10.3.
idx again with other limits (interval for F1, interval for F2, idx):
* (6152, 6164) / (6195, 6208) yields 9.7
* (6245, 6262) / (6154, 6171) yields 9.7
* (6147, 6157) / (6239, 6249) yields 10.0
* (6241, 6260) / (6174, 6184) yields 9.9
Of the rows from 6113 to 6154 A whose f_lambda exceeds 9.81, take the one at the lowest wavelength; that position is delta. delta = 6114.94 A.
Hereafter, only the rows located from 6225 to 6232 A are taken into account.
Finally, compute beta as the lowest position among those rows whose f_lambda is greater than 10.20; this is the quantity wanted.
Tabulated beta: 6231.49 A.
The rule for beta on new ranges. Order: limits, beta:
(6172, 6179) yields 6177.21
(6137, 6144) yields 6137.51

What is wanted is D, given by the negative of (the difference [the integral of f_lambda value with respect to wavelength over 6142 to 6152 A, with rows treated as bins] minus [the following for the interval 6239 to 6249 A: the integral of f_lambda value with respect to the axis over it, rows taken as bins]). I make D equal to -16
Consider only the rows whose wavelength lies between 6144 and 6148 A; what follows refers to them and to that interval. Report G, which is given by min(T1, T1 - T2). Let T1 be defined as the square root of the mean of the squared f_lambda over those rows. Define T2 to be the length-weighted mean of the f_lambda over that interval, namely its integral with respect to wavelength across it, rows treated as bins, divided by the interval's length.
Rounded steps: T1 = 11.1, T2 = 11.1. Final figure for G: 0.004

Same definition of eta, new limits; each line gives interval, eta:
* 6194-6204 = 6202.86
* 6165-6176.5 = 6165.84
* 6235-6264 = 6235.80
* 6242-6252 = 6248.74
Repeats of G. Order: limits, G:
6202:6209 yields -0.027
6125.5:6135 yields 0.141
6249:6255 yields -0.005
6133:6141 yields 0.021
